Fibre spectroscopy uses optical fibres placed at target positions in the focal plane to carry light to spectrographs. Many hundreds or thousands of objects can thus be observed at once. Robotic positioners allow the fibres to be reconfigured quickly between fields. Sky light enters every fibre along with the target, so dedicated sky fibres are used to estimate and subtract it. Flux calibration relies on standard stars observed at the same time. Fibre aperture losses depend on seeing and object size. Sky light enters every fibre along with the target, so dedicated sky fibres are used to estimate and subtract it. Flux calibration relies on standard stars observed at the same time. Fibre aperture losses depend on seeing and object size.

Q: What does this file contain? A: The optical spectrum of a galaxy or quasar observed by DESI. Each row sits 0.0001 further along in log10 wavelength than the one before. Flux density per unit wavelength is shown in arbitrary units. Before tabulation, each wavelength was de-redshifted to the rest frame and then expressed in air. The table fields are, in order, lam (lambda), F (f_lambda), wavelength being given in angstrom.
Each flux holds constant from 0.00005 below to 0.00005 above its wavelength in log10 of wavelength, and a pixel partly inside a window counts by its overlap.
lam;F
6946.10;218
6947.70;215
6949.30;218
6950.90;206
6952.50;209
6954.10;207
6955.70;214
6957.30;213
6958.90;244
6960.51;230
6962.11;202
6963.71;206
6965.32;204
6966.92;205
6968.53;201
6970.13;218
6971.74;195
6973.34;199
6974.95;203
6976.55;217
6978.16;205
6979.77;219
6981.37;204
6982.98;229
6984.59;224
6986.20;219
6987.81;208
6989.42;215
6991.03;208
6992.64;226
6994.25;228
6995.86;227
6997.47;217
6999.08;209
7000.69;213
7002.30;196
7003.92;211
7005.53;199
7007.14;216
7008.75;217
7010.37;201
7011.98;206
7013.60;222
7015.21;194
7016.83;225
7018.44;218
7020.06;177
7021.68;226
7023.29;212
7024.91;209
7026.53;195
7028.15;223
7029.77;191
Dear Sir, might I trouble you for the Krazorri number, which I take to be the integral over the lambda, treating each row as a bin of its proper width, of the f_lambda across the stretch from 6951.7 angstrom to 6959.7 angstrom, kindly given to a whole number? 1741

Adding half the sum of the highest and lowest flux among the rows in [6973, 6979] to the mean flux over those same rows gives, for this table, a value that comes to 414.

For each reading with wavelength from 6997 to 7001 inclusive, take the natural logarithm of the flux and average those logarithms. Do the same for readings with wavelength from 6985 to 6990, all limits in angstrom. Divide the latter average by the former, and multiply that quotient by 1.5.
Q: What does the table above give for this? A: 1.50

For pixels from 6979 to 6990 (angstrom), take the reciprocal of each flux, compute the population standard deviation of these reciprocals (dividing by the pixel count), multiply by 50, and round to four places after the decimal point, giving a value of 0.0087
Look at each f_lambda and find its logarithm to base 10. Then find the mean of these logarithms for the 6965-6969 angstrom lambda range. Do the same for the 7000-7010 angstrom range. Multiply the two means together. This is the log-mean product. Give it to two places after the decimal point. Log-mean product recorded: 5.35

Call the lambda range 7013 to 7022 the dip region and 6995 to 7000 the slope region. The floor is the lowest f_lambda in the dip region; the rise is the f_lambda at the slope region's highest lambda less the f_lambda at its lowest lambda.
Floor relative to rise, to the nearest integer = -10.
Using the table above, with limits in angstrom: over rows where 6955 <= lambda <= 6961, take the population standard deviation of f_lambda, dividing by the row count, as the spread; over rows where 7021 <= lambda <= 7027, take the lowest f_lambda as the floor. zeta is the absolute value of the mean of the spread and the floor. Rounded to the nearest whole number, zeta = 104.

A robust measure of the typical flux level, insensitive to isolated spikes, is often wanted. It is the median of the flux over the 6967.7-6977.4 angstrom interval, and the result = 202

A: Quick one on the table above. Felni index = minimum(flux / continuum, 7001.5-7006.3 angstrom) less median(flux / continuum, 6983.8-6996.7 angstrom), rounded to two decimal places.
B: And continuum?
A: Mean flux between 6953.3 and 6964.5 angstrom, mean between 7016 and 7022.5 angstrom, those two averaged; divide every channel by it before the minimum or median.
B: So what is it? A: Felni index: -0.12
